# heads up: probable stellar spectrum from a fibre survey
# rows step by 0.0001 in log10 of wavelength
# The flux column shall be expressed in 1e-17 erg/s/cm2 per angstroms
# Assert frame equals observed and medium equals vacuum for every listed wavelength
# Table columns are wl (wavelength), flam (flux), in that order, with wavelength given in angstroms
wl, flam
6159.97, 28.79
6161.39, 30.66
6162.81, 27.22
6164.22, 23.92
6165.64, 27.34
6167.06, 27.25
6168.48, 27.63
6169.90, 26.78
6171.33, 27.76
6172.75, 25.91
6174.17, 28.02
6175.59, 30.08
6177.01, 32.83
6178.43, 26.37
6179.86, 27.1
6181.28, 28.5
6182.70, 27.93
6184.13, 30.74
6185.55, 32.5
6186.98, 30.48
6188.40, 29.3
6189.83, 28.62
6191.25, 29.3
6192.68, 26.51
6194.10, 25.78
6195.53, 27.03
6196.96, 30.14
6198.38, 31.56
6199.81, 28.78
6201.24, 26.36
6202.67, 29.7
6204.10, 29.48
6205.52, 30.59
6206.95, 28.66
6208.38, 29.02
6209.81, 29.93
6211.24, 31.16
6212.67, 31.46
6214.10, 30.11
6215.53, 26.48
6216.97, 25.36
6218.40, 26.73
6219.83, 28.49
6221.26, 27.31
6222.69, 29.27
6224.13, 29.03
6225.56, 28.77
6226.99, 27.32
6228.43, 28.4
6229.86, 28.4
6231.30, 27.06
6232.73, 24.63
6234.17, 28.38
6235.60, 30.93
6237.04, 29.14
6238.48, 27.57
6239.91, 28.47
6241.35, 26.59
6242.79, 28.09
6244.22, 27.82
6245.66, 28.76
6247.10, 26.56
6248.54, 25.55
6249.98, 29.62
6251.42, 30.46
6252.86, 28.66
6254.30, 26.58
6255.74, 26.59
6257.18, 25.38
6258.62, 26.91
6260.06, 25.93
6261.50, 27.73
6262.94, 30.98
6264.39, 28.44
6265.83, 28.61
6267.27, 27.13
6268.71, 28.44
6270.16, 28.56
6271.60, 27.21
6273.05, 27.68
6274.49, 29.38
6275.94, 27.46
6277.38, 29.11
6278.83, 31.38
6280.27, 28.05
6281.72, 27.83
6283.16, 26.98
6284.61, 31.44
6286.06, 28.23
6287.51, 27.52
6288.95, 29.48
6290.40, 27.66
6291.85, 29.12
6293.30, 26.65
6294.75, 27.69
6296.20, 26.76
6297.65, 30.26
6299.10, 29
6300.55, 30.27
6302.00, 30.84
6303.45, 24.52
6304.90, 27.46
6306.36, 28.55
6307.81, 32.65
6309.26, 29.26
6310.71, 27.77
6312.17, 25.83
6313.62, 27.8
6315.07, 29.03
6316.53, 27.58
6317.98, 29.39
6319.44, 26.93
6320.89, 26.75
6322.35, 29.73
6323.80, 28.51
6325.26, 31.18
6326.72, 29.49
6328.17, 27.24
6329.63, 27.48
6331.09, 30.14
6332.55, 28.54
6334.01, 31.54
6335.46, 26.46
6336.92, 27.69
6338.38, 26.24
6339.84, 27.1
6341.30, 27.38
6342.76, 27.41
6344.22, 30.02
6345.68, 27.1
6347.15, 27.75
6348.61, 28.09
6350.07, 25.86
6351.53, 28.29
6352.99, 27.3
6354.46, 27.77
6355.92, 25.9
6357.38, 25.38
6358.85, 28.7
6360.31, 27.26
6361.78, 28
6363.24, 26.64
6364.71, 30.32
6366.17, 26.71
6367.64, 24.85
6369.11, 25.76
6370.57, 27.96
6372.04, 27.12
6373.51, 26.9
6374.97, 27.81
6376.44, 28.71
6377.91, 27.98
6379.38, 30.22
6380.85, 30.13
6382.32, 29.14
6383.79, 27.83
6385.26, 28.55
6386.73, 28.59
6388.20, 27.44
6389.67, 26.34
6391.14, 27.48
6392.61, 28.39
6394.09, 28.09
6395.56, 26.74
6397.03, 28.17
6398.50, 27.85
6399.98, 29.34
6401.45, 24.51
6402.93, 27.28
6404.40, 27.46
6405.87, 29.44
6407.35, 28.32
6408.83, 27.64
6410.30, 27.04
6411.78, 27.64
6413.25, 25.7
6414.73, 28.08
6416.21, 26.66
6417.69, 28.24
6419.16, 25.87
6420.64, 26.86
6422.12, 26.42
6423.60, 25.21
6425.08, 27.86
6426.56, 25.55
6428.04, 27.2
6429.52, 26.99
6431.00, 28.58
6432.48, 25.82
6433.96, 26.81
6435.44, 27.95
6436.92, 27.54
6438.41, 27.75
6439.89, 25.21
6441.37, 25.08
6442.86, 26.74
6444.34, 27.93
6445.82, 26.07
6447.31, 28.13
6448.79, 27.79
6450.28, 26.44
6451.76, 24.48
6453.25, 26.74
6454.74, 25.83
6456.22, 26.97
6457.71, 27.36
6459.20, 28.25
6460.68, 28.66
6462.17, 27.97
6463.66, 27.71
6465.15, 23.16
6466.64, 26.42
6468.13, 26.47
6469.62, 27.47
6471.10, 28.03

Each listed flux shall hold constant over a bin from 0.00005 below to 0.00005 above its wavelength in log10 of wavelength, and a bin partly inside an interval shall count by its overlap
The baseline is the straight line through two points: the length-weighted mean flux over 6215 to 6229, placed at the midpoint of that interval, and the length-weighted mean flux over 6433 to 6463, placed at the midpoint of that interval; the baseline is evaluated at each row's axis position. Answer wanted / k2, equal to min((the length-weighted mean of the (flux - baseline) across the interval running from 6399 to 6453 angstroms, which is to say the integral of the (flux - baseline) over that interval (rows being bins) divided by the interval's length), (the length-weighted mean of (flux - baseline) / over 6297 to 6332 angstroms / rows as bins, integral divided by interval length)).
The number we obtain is -0.1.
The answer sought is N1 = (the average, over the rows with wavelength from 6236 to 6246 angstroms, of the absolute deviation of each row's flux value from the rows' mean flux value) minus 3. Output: -2.37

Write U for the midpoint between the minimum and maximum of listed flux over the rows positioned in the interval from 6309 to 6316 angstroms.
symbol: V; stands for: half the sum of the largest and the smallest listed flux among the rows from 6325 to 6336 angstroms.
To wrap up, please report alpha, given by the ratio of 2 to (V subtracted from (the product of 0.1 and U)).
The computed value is -0.0762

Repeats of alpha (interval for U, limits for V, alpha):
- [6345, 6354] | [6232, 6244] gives -0.0798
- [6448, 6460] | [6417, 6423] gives -0.0819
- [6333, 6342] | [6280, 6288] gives -0.0760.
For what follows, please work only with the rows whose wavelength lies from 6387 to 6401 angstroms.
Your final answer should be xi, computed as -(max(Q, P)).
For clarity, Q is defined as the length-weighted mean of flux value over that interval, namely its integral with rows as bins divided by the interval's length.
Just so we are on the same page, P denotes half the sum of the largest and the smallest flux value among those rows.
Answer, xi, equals -27.8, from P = 27.8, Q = 27.7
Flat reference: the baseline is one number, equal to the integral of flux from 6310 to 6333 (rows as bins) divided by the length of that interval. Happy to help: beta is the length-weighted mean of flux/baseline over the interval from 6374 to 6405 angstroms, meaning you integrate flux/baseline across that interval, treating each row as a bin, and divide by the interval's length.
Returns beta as 0.99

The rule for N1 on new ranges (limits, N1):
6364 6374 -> -1.82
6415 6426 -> -2.21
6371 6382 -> -1.91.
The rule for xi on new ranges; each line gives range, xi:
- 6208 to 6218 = -29.0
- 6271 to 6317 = -28.6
